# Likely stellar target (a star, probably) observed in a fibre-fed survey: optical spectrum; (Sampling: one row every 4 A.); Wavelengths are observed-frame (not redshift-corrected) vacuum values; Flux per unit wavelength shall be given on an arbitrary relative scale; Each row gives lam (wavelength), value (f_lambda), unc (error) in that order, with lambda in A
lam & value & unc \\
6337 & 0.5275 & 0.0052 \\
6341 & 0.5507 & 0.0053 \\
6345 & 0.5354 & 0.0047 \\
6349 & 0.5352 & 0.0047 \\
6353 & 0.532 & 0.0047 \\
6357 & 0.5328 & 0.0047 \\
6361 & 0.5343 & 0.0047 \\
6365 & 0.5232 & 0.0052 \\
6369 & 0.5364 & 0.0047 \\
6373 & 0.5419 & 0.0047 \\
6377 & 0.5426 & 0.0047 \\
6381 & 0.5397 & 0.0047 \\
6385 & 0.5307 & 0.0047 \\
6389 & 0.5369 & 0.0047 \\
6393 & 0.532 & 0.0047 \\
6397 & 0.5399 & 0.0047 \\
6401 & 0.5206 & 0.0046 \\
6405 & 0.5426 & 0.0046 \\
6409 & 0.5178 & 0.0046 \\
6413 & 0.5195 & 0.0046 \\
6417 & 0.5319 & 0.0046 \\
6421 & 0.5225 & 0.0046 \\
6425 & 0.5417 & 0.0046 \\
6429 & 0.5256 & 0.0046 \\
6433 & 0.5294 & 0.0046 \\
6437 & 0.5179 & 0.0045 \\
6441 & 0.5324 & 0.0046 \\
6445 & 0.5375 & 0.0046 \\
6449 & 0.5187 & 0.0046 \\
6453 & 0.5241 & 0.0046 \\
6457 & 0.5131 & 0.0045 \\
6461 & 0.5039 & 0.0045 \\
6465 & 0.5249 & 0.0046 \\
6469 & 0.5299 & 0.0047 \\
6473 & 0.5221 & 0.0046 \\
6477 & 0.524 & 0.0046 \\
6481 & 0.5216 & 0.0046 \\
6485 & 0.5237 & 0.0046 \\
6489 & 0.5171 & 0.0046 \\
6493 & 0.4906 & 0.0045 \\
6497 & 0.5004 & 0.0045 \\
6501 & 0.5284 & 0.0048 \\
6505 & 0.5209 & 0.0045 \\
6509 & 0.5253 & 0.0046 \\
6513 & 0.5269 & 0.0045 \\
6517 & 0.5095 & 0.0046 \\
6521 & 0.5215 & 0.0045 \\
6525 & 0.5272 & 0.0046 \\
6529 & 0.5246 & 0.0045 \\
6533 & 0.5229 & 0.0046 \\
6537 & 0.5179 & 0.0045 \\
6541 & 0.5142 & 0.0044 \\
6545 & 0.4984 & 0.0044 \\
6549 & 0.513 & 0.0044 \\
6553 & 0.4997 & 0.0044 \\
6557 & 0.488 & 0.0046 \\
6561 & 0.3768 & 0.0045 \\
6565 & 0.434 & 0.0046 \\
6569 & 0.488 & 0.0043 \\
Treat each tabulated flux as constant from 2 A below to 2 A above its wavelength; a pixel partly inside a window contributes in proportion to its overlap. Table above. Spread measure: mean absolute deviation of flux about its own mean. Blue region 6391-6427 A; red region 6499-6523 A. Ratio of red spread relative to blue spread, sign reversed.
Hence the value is -0.6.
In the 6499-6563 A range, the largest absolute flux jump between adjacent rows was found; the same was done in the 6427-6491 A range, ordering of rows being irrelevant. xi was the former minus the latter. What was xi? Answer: 0.090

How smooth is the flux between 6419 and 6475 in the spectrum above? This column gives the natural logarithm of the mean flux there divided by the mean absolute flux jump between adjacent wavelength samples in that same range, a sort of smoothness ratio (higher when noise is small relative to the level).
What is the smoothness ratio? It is 3.83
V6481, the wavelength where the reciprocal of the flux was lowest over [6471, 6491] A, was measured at 6477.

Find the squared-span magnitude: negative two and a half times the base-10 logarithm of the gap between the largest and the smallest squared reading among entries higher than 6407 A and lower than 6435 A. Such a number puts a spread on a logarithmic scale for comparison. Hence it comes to 4.0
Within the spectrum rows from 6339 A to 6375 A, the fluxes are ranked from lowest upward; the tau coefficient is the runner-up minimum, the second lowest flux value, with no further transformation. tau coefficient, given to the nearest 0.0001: 0.5320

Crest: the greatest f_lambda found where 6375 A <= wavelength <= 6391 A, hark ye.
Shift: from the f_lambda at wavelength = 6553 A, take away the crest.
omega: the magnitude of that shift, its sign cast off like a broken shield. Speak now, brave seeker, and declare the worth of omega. 0.043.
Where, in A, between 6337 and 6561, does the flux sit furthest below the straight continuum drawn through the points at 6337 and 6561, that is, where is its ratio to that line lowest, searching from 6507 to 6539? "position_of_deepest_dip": 6517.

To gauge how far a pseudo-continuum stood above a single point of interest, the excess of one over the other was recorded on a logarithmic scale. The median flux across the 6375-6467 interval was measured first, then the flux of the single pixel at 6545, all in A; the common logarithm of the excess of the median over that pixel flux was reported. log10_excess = -1.5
